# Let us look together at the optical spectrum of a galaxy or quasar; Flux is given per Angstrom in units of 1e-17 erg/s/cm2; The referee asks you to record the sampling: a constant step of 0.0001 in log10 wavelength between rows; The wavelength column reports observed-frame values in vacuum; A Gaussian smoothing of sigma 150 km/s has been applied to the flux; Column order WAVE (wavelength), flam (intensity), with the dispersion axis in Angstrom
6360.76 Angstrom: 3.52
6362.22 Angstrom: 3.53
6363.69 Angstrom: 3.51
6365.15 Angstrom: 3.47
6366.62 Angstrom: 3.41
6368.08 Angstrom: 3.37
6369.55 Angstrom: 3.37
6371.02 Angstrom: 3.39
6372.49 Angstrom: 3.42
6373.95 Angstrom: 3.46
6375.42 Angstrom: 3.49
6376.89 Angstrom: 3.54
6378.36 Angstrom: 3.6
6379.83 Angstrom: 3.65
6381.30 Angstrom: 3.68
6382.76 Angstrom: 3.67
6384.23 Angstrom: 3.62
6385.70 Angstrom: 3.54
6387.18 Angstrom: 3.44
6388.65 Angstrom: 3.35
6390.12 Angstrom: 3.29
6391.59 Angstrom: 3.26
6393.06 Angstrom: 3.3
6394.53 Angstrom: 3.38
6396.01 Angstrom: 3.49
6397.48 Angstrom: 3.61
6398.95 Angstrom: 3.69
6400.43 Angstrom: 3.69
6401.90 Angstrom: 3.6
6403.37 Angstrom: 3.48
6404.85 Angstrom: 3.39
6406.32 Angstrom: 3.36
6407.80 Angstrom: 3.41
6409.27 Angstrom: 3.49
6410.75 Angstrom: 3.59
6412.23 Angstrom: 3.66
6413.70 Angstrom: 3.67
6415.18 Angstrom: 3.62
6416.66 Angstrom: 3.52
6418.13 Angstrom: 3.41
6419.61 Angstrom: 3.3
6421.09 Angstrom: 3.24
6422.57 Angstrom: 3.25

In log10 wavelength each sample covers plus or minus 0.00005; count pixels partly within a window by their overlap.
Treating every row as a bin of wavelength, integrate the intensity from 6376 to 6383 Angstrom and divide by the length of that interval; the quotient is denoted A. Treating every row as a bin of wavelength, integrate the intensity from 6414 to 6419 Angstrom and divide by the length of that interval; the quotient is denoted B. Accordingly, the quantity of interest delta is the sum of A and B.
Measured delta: 7.15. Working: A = 3.62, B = 3.52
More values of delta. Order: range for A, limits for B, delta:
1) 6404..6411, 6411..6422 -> 6.93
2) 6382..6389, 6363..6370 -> 6.96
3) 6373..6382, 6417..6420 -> 6.96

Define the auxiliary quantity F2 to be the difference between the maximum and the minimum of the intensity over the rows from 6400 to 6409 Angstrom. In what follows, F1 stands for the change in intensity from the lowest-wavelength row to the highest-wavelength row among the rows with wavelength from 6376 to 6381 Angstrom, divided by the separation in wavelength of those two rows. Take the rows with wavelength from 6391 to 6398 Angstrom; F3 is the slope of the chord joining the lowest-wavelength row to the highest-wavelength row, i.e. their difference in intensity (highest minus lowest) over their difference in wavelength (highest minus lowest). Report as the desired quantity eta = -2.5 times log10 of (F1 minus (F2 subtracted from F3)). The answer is 1.3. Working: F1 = 0.04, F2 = 0.33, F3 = 0.06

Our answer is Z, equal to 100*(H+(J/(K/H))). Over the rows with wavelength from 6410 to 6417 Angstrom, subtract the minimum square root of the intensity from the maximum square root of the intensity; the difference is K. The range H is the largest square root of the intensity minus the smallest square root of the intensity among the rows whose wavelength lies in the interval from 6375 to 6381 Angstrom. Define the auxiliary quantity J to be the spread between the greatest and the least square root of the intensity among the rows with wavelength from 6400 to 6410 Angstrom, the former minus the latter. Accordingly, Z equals 14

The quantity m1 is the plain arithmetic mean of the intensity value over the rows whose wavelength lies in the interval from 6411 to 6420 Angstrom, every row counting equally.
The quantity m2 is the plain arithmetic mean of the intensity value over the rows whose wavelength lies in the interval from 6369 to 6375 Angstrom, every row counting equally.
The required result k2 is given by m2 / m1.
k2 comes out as 0.97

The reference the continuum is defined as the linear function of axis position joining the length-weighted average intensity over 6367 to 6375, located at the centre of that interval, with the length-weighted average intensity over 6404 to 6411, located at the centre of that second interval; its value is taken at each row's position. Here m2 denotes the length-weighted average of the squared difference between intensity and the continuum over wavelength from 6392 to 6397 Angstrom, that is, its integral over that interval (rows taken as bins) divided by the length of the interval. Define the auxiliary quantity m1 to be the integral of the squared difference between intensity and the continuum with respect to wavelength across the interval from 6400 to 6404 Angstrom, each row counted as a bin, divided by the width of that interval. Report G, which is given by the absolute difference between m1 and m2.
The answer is 0.021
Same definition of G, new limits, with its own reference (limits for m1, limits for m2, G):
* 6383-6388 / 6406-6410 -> 0.020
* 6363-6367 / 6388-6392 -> 0.010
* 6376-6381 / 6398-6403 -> 0.012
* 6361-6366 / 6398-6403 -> 0.038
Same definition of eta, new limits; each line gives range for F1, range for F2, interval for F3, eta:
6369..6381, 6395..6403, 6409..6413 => 1.9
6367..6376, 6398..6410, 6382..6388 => 1.0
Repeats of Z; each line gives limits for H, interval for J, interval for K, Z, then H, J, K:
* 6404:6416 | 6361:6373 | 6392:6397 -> 15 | 0.083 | 0.04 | 0.05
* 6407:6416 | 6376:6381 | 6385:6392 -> 10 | 0.069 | 0.03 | 0.08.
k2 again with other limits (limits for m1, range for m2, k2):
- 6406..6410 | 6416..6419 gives 1.01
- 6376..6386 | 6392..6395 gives 0.92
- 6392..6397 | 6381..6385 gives 1.08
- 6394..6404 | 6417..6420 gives 0.94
